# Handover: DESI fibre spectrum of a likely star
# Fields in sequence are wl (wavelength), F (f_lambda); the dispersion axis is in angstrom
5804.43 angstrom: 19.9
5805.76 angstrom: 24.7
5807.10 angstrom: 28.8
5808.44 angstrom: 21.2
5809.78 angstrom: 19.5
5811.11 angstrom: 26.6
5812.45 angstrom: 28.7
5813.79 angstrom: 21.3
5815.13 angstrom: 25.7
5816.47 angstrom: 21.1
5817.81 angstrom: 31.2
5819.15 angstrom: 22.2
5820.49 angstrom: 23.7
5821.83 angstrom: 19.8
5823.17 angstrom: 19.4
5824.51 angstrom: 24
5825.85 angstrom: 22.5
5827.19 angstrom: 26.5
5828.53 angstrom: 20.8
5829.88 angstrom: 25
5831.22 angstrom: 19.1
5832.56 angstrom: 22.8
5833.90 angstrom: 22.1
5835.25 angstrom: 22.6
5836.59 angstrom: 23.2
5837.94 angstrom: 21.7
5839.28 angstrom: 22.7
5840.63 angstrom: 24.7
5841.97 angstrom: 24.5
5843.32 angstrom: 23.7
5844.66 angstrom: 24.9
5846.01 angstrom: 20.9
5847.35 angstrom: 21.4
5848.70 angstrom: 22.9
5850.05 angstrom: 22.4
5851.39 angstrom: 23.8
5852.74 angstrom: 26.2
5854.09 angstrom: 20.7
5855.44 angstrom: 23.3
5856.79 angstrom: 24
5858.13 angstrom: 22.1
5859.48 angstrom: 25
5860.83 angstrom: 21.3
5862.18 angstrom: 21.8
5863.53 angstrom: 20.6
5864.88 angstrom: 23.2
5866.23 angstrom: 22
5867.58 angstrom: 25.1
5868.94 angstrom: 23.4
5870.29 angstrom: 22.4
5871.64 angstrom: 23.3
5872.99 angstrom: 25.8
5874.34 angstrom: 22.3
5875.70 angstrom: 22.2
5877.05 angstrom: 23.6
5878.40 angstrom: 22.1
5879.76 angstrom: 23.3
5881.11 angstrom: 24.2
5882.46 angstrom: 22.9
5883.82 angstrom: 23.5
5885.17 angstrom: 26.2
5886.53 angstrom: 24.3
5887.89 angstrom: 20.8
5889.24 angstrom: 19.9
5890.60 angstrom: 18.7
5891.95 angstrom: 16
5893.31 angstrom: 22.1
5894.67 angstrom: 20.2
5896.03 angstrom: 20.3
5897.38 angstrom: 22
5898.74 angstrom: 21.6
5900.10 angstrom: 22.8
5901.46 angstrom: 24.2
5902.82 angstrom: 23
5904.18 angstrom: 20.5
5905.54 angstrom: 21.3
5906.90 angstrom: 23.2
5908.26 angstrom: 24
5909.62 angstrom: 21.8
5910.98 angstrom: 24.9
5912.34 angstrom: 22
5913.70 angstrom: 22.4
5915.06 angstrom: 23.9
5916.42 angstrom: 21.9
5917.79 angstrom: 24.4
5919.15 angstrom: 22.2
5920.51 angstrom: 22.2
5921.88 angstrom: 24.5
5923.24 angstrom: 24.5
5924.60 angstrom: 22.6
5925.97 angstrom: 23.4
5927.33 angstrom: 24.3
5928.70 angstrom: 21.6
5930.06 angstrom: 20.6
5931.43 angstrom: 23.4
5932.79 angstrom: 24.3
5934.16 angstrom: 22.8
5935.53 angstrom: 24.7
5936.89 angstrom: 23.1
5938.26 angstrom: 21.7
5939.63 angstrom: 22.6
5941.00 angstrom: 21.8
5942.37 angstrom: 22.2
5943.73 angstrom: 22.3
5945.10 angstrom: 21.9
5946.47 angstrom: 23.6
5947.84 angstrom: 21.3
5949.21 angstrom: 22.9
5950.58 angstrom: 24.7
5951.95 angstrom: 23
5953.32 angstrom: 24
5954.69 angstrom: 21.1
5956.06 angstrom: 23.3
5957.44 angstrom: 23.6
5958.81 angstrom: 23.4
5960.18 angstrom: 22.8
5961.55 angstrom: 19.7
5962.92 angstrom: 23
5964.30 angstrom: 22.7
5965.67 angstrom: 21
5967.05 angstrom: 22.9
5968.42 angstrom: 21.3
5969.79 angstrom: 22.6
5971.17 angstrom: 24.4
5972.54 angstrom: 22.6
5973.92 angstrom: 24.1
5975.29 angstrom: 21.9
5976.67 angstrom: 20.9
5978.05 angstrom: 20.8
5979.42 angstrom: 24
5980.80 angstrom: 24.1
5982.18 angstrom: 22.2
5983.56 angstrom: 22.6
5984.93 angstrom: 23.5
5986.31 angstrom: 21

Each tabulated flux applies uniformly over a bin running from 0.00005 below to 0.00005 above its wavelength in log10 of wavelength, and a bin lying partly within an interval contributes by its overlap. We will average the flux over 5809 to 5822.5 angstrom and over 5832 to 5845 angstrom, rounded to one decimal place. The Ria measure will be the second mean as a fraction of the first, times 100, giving 97.1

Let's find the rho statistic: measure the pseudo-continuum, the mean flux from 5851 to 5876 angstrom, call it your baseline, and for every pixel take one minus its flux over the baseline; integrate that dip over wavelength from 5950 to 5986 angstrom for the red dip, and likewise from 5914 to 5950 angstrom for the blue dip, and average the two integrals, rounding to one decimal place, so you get 0.5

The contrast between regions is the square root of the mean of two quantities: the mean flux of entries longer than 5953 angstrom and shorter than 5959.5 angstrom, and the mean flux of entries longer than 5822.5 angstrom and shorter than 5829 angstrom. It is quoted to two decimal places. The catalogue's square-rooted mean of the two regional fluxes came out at 4.78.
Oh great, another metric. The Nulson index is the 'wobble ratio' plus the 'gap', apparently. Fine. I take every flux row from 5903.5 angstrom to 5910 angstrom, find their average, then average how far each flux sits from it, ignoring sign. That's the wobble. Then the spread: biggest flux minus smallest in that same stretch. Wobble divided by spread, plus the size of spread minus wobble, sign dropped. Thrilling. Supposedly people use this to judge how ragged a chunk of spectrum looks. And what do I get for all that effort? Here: 2.7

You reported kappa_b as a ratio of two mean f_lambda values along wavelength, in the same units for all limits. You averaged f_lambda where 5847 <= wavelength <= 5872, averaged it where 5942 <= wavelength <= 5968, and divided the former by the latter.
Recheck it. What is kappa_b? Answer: 1.01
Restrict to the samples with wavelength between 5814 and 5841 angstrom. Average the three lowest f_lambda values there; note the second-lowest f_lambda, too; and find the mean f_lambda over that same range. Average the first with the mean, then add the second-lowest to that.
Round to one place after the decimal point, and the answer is 40.6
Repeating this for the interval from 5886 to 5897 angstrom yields 37.9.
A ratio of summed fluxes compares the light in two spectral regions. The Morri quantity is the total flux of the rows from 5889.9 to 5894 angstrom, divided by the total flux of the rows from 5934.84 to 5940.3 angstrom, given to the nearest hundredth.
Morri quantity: 0.62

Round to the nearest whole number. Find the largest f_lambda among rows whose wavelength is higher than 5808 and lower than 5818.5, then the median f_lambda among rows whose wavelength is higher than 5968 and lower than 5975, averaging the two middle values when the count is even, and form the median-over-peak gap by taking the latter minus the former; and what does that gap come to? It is -9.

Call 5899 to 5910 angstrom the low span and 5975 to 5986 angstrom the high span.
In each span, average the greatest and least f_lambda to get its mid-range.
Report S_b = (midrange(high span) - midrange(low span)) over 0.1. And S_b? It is 1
